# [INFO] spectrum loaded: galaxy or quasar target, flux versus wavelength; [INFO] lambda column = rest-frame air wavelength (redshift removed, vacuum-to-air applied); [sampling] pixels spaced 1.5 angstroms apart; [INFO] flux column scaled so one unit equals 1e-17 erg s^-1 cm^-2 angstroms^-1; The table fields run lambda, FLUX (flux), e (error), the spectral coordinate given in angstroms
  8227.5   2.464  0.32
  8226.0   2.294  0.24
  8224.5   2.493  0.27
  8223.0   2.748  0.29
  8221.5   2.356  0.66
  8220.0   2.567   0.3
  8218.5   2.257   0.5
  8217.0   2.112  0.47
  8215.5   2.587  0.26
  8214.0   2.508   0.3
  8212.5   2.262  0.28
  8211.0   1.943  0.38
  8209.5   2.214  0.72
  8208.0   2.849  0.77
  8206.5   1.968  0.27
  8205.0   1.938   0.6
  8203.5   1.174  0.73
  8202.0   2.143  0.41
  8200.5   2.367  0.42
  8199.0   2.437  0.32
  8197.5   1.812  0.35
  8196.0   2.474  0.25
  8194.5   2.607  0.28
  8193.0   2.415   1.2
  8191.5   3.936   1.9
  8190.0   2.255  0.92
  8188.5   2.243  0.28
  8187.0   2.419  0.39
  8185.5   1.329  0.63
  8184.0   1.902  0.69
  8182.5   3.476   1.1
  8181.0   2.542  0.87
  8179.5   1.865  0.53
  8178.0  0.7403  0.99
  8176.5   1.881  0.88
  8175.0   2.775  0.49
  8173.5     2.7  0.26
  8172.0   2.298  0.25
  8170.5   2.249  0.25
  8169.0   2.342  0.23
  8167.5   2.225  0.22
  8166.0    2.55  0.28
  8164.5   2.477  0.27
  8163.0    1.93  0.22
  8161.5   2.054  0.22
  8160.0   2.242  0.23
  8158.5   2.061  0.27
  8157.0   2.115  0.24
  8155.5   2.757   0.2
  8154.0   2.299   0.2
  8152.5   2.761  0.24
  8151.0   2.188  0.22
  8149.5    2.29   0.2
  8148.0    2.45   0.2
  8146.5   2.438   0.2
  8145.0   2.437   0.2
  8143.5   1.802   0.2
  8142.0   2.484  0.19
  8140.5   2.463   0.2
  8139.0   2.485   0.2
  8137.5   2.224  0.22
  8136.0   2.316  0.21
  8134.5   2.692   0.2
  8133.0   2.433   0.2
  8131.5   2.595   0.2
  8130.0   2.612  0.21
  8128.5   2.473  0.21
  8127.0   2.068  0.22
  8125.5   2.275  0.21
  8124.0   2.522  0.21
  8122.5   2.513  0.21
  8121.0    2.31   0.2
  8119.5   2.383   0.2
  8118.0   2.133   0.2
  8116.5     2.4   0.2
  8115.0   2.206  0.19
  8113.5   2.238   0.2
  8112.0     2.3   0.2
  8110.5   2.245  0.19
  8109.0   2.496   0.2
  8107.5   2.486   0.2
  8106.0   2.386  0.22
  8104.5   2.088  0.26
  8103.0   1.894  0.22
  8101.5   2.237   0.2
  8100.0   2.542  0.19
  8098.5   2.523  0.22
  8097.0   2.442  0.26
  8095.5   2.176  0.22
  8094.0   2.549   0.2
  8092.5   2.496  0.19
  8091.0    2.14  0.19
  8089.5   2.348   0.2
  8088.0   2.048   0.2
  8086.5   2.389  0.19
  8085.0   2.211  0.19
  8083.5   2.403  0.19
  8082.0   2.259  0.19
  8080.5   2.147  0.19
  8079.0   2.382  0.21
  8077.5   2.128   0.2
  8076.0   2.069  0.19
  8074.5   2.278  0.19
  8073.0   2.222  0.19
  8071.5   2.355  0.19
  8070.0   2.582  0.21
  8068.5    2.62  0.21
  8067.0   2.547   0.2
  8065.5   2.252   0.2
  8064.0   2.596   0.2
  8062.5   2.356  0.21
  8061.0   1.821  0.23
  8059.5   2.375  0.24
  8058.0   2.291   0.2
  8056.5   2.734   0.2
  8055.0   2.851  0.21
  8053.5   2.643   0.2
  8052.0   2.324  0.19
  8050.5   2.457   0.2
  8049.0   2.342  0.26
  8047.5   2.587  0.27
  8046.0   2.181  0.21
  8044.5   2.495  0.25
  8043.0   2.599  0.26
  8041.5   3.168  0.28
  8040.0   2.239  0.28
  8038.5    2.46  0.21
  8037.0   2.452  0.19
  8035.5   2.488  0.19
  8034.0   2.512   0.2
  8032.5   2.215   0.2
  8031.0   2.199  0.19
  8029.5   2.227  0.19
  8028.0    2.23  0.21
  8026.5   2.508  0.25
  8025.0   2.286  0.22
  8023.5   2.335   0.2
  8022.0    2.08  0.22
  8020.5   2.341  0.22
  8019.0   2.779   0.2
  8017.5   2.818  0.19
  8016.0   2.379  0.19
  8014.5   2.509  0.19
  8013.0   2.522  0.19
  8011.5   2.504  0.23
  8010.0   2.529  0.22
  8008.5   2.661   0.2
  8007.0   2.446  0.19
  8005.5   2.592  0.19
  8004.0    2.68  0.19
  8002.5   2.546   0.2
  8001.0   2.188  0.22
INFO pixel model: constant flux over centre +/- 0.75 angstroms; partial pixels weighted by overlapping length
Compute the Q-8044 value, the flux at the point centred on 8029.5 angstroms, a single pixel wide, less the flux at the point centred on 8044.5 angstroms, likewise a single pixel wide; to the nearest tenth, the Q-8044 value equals -0.3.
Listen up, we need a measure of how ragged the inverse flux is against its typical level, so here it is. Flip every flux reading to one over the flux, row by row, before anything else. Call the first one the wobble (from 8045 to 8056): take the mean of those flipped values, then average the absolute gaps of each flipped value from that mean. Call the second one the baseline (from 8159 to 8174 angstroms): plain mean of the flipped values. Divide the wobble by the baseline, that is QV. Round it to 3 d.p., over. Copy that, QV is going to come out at 0.066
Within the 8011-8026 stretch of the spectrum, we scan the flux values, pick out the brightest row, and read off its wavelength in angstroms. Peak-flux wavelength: 8017.5 angstroms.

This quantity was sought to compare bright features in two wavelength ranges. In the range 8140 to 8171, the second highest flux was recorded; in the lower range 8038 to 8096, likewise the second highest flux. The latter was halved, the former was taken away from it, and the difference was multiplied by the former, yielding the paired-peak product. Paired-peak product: -3.7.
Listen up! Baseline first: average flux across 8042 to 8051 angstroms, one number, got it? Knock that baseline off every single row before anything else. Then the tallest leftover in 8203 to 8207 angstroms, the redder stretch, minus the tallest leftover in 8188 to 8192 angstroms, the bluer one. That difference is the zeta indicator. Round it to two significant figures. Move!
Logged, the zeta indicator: -2.0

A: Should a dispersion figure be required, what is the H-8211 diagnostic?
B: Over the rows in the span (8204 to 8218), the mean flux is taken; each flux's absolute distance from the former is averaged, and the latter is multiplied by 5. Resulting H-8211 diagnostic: 1.3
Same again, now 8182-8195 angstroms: 2.8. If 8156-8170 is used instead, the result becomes 0.8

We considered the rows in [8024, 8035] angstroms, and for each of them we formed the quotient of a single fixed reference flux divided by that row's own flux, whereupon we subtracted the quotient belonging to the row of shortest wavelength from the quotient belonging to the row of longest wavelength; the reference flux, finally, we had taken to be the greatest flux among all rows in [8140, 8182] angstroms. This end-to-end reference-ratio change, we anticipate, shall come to -0.11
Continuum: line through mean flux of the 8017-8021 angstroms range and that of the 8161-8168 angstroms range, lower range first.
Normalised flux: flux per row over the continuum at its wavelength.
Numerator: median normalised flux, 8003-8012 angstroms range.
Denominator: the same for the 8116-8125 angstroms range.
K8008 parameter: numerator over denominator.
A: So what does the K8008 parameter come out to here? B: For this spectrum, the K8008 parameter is 0.95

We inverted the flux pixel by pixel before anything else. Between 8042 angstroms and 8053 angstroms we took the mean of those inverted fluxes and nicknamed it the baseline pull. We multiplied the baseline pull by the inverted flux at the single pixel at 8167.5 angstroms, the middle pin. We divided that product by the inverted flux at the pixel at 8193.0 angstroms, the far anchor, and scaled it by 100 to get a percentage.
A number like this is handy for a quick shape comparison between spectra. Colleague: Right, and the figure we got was 45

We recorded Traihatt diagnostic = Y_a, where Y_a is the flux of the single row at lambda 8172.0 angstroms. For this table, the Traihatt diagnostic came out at 2.298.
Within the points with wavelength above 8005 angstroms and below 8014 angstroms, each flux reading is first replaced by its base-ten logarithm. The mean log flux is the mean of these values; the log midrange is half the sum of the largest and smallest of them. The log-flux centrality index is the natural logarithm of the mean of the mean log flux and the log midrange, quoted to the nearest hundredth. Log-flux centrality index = -0.90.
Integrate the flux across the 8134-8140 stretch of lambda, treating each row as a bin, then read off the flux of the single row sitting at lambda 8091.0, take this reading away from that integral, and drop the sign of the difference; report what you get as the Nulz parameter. 12.4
